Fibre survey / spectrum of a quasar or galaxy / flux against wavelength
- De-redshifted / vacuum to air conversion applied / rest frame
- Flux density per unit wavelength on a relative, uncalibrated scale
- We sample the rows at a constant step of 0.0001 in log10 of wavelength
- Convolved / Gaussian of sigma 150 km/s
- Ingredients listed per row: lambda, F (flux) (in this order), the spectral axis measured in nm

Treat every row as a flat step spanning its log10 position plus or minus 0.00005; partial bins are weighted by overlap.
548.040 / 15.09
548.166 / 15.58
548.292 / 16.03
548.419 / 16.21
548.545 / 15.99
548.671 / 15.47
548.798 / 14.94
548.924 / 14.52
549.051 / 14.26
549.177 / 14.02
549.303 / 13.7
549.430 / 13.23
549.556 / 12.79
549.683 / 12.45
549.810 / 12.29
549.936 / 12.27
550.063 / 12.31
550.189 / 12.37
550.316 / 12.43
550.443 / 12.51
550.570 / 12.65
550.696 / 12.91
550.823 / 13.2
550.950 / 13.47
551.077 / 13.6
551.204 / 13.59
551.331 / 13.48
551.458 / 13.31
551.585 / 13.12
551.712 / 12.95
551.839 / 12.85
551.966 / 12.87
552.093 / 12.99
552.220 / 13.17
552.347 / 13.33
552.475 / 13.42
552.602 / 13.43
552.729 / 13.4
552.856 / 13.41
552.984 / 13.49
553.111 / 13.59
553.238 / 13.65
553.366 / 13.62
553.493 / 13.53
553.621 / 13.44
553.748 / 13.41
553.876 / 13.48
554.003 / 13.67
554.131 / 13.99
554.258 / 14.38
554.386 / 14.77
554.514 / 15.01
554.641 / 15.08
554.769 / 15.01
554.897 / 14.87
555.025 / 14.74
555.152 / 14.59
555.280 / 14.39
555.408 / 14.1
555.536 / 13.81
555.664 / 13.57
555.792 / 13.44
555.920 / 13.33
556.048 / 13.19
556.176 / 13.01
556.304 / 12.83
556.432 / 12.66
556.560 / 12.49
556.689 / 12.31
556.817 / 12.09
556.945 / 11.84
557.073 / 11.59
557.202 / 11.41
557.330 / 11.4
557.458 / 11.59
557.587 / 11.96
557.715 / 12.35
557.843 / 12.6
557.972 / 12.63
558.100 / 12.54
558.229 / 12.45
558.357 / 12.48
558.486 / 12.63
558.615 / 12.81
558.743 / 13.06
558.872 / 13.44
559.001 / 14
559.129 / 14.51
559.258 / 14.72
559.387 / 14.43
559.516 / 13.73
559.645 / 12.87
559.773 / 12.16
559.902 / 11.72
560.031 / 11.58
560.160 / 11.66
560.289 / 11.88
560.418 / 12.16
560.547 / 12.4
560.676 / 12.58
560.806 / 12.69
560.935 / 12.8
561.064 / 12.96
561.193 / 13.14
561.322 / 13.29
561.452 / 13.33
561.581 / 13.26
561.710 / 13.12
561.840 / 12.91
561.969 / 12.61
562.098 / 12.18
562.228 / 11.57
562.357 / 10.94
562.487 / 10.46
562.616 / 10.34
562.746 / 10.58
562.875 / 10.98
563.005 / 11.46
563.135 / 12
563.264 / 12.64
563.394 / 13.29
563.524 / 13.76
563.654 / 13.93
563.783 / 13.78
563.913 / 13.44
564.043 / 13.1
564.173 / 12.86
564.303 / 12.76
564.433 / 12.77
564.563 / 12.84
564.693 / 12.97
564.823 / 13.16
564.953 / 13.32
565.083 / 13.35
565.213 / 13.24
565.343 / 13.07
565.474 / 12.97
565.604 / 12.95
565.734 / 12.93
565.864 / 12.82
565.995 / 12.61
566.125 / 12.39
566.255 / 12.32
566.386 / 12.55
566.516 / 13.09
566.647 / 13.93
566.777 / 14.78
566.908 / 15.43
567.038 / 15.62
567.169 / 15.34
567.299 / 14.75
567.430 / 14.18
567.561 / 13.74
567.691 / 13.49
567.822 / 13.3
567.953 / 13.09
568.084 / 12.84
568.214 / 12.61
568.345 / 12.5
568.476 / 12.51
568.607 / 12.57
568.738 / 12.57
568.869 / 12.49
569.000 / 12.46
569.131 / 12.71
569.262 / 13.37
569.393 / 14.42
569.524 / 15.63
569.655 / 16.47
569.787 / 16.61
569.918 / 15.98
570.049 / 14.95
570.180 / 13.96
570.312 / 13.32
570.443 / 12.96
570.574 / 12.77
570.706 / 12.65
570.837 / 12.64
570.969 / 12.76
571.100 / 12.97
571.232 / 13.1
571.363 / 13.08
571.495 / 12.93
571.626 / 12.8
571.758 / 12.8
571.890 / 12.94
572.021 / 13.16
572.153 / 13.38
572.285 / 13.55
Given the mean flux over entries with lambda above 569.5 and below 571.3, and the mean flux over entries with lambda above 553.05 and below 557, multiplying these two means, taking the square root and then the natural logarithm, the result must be 2.63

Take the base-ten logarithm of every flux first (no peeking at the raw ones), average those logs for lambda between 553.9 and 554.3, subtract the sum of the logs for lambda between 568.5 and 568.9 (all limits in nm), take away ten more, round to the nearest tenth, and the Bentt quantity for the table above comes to -12.1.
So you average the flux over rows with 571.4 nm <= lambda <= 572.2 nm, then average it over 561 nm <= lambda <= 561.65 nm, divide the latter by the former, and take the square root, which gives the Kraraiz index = 1.01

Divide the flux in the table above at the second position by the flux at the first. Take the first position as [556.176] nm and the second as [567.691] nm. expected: 1.04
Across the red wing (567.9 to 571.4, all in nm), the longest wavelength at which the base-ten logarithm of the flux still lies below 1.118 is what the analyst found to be 571.363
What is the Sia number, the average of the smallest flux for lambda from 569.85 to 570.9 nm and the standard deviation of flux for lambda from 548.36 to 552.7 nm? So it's 6.82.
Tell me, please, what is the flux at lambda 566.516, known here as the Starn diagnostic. 13.09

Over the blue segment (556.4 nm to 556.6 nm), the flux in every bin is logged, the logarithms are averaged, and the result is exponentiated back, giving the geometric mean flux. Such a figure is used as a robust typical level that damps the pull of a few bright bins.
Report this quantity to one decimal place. 12.6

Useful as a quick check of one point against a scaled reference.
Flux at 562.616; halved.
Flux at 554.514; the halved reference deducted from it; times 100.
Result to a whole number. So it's 984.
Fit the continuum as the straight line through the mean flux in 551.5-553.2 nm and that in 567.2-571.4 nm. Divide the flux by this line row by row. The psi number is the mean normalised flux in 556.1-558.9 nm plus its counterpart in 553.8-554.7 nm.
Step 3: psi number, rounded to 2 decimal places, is 2.01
